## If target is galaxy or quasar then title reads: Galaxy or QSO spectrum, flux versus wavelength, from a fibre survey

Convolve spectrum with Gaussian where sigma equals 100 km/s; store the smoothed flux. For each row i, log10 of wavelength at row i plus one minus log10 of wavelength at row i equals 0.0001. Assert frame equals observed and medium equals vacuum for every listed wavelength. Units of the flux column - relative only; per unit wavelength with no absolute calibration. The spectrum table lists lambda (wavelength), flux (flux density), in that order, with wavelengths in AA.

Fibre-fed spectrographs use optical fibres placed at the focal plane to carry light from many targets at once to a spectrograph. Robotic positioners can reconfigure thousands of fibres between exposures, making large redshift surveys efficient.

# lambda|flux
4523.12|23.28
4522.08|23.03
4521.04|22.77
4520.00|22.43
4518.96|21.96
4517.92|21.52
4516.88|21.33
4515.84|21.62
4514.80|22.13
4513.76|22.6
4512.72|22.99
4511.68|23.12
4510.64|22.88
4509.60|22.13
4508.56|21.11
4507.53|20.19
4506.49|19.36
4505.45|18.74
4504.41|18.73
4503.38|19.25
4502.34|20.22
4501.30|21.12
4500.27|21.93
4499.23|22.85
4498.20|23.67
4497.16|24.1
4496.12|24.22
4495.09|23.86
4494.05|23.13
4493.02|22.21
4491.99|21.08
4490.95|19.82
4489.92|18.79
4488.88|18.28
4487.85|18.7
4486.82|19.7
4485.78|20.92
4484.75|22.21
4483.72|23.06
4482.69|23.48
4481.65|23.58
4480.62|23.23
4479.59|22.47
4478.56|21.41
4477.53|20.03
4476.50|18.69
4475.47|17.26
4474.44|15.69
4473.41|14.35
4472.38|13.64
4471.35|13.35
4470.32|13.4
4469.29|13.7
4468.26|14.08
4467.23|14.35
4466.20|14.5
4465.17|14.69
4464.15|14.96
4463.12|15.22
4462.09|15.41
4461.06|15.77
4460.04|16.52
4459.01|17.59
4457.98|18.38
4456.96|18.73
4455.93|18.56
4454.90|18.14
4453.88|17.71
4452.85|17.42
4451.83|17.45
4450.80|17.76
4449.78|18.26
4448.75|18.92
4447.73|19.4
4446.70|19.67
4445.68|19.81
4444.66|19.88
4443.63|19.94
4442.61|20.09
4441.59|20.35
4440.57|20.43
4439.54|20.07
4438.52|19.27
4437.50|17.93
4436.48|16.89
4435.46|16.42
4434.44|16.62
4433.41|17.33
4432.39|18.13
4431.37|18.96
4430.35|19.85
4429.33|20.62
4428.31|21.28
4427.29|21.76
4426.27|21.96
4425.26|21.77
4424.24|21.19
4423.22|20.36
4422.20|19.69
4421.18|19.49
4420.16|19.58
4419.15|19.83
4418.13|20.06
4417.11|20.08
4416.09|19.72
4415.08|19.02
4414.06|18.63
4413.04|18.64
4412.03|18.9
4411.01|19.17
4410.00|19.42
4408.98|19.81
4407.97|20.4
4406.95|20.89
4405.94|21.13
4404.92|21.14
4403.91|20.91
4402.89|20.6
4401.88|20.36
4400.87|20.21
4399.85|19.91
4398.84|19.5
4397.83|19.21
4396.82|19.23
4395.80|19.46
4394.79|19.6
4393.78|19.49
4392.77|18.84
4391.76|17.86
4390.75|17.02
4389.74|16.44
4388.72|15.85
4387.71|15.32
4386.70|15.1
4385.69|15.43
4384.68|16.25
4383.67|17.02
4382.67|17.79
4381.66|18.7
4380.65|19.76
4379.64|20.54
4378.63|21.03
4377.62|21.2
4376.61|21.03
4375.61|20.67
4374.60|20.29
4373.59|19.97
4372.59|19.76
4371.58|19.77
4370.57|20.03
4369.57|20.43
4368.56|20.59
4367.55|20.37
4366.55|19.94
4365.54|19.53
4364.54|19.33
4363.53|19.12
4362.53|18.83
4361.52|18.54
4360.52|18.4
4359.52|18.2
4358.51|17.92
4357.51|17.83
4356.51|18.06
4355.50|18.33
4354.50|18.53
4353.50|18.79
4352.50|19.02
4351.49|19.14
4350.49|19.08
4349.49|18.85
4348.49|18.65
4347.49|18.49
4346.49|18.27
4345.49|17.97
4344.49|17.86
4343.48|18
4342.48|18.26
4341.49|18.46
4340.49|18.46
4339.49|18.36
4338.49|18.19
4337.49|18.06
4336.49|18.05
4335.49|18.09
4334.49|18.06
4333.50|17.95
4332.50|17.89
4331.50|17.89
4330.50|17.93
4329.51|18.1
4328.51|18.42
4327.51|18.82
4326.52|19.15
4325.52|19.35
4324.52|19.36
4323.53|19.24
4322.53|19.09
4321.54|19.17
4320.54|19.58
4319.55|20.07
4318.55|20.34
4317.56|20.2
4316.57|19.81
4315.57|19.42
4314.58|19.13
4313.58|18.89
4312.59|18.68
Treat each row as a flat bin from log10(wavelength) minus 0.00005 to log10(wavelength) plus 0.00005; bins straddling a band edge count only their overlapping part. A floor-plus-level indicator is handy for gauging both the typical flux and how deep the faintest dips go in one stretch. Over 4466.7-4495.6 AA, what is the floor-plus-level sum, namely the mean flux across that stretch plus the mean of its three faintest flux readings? 33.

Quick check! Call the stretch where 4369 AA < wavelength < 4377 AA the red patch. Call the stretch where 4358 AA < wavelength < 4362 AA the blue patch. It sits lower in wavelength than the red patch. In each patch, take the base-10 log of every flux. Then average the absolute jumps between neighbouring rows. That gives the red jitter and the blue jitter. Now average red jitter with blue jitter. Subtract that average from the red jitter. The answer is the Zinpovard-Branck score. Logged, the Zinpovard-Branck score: 0.0005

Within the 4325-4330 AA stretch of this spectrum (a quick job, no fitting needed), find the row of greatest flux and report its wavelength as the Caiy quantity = 4325.52 AA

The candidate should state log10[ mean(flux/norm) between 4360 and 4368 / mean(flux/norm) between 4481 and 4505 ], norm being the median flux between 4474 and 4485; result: -0.05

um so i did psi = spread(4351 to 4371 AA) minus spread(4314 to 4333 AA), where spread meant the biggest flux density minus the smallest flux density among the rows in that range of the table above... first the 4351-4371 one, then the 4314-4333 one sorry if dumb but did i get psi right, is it 0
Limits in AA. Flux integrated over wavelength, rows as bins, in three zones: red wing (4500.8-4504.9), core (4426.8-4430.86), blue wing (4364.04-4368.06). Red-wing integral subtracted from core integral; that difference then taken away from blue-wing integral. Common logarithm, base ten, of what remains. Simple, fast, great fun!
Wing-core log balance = 1.88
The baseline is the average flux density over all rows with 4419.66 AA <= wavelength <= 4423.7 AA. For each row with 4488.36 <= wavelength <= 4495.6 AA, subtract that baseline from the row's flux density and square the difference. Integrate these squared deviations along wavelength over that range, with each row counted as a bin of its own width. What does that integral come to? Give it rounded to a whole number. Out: 40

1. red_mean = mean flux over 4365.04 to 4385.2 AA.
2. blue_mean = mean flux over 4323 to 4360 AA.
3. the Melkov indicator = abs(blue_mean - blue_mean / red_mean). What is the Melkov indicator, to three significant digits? 17.5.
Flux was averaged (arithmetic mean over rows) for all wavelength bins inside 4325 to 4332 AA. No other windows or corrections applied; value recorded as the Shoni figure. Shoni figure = 18.5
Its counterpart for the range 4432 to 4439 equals 17.5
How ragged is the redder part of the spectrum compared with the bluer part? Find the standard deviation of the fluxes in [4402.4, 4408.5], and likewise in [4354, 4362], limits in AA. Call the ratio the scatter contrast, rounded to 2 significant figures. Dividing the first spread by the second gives 1.1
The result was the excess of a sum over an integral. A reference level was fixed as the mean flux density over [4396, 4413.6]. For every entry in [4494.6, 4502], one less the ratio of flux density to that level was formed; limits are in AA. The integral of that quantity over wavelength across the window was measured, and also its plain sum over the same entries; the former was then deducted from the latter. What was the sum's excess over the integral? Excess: 0.04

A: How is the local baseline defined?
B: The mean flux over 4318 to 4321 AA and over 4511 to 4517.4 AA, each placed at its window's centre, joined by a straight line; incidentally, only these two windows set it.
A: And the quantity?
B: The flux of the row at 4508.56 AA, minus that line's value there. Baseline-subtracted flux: -1.1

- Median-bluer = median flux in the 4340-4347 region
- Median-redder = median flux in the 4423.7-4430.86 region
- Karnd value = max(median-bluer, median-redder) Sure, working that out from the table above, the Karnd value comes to 21.3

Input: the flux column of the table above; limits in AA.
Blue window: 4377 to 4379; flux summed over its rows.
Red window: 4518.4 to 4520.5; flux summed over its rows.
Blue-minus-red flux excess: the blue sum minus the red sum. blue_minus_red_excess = -2.2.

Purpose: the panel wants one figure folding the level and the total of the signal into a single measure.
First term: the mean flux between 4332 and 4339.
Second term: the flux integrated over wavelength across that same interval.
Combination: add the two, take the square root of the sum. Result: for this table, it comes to 12.0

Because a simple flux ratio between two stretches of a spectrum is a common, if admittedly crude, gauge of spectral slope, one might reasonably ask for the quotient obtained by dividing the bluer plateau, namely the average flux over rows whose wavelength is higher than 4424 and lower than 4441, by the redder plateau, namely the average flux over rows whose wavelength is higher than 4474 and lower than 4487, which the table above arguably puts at 0.93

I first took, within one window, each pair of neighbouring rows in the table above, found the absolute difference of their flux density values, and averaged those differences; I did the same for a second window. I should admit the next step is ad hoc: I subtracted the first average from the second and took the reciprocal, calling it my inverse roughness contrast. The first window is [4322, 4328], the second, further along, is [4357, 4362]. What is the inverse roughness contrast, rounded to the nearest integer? 65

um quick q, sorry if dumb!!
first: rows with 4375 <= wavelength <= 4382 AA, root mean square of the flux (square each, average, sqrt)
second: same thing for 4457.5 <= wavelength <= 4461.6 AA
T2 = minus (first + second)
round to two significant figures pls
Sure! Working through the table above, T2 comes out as -38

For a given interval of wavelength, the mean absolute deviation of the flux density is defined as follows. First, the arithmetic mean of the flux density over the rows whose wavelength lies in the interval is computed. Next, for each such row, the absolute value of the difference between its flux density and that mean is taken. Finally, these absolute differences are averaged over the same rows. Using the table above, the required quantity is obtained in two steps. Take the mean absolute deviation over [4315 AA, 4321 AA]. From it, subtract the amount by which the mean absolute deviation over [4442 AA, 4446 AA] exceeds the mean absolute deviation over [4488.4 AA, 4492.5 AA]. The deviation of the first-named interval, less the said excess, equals 1.2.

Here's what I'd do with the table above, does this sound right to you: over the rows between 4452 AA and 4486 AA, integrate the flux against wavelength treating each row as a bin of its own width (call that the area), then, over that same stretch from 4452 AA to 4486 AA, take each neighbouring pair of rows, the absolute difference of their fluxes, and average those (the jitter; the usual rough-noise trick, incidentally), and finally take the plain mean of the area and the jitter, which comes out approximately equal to 300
